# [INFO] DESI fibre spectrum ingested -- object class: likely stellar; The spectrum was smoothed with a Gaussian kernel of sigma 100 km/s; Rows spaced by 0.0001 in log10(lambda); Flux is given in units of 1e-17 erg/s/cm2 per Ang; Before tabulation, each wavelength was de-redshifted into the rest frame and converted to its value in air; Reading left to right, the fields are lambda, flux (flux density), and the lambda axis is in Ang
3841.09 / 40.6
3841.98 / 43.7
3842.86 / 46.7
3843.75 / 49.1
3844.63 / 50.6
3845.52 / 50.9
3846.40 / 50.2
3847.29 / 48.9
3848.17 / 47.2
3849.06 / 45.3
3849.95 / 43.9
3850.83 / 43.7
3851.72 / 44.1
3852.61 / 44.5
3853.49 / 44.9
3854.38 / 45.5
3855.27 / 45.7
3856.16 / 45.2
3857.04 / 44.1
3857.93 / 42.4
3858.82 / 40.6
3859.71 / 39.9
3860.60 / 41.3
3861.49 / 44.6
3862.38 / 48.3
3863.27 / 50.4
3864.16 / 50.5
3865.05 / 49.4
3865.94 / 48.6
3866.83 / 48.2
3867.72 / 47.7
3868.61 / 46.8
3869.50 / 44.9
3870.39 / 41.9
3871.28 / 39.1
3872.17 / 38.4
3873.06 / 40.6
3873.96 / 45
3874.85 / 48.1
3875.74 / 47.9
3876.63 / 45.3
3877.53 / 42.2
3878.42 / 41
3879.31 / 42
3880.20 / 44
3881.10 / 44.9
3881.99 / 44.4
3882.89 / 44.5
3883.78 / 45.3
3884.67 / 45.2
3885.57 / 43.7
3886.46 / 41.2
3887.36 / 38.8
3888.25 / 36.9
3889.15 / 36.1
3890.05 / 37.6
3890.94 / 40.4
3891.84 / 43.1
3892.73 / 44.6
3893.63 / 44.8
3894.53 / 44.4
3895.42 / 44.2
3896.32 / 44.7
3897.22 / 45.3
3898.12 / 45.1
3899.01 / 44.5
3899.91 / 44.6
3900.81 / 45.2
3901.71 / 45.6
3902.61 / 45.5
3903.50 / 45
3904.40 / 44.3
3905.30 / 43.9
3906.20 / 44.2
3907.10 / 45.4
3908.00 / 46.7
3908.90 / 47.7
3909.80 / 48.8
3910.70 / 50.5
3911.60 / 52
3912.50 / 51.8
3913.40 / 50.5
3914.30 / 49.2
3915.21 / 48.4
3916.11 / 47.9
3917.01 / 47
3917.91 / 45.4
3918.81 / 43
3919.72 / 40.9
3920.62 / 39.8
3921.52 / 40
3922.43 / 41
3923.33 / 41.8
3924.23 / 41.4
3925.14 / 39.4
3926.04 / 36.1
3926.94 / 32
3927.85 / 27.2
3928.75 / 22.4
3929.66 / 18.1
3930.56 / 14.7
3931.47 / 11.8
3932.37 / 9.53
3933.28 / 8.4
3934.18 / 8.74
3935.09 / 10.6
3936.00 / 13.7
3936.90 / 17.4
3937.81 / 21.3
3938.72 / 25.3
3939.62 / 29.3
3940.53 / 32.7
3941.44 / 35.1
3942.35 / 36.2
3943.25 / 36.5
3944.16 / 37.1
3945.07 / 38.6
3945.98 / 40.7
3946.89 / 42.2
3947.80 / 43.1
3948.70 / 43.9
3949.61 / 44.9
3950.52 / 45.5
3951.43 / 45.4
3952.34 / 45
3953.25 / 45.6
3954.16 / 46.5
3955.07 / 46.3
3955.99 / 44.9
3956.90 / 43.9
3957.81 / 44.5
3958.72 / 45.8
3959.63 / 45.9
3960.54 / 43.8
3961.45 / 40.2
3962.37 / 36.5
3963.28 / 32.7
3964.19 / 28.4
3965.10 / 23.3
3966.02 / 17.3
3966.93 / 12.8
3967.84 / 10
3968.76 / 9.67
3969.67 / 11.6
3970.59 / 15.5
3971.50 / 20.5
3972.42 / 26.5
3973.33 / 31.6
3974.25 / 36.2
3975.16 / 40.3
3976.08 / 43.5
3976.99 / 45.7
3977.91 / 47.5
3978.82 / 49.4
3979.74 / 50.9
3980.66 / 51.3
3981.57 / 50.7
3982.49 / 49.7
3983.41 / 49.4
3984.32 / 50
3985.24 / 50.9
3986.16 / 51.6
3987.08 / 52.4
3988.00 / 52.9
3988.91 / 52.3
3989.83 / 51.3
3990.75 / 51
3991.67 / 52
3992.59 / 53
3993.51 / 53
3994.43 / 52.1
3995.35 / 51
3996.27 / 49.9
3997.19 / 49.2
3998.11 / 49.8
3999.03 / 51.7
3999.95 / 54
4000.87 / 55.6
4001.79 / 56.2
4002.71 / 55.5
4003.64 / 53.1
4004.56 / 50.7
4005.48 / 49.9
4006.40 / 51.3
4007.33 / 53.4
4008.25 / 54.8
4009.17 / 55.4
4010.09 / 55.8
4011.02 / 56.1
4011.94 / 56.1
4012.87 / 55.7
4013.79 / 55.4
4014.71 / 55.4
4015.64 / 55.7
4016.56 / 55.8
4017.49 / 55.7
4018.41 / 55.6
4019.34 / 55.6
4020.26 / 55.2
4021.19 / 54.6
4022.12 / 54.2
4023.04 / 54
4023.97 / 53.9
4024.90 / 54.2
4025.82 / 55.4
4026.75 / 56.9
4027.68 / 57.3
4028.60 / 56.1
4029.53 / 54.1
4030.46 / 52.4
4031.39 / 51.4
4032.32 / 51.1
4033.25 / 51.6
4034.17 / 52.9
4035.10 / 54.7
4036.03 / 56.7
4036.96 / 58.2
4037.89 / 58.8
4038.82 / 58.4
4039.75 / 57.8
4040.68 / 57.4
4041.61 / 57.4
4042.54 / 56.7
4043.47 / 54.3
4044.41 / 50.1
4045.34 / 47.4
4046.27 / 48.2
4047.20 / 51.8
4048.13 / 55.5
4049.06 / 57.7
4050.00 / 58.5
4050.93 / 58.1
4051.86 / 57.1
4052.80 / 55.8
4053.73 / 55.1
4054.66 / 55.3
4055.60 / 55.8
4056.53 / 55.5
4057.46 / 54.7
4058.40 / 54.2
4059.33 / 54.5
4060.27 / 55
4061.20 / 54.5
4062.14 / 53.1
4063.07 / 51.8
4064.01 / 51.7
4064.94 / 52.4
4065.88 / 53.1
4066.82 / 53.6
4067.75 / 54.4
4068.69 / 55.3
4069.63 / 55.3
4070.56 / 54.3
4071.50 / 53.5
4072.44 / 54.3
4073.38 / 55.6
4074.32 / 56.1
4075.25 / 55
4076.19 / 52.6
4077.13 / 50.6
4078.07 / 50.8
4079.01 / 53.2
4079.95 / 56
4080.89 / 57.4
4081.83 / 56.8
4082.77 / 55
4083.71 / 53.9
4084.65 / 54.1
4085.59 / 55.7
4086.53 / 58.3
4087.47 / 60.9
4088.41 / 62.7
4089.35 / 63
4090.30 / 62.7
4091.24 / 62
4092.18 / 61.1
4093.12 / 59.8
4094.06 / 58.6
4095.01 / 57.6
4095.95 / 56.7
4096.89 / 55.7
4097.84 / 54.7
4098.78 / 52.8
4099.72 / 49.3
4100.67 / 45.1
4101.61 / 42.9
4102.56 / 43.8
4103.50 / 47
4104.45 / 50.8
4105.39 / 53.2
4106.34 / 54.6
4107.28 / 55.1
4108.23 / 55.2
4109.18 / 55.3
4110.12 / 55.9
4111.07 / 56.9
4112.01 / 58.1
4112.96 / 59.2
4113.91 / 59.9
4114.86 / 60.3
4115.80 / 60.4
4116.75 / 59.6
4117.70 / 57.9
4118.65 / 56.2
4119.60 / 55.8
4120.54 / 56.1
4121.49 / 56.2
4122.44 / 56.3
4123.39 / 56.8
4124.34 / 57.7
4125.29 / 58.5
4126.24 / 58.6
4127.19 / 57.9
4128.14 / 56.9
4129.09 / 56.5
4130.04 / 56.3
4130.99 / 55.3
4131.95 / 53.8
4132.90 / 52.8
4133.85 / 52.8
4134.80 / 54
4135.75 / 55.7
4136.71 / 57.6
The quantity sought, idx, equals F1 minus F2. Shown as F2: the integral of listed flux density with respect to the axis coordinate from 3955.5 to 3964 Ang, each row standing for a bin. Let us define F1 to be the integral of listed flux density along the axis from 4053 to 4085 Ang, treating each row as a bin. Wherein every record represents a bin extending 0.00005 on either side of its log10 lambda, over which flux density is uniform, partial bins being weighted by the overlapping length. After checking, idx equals 1383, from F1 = 1737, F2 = 354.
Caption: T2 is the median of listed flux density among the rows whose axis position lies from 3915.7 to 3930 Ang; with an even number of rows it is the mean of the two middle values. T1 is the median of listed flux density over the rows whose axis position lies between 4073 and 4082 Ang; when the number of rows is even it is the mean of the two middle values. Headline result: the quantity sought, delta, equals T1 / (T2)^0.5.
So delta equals 8.7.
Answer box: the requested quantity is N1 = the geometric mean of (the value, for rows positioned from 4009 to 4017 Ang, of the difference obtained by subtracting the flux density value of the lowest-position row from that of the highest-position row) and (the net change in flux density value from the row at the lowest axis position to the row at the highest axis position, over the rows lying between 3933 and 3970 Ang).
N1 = 1.1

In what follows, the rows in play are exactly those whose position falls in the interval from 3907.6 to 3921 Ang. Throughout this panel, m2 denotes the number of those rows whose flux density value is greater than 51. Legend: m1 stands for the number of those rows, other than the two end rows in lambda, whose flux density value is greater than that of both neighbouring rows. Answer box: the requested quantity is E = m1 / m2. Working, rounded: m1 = 1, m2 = 2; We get 0.50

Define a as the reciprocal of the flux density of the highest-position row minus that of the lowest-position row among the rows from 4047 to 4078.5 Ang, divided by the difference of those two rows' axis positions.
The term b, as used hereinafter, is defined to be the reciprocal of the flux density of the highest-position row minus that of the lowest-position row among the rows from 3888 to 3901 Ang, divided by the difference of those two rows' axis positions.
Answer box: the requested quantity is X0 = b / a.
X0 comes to -32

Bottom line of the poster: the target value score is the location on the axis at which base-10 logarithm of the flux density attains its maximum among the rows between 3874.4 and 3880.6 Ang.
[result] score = 3874.85 Ang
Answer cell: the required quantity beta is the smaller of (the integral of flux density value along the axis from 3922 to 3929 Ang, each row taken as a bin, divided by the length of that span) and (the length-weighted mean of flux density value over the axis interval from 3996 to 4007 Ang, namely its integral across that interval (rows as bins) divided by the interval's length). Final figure 36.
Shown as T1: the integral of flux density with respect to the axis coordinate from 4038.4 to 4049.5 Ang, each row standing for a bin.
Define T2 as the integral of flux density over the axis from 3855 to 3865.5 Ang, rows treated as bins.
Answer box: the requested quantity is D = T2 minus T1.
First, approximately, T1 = 604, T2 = 474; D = -129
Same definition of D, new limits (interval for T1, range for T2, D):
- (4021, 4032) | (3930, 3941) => -412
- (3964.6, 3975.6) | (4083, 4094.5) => 448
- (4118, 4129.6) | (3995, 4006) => -86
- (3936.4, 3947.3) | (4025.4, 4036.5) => 247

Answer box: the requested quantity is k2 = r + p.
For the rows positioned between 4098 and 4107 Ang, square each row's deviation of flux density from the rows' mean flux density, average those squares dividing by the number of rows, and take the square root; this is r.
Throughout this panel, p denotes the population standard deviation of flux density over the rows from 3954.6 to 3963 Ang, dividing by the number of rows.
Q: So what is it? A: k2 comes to 7.1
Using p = 3.0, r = 4.08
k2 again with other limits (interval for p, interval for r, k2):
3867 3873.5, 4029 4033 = 4.6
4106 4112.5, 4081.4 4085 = 2.3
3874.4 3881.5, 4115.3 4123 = 4.2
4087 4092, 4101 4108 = 5.5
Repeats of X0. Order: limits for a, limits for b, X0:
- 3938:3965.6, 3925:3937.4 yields 21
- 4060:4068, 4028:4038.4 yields -3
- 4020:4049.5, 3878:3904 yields 3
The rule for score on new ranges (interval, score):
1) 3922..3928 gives 3923.33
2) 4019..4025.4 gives 4019.34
